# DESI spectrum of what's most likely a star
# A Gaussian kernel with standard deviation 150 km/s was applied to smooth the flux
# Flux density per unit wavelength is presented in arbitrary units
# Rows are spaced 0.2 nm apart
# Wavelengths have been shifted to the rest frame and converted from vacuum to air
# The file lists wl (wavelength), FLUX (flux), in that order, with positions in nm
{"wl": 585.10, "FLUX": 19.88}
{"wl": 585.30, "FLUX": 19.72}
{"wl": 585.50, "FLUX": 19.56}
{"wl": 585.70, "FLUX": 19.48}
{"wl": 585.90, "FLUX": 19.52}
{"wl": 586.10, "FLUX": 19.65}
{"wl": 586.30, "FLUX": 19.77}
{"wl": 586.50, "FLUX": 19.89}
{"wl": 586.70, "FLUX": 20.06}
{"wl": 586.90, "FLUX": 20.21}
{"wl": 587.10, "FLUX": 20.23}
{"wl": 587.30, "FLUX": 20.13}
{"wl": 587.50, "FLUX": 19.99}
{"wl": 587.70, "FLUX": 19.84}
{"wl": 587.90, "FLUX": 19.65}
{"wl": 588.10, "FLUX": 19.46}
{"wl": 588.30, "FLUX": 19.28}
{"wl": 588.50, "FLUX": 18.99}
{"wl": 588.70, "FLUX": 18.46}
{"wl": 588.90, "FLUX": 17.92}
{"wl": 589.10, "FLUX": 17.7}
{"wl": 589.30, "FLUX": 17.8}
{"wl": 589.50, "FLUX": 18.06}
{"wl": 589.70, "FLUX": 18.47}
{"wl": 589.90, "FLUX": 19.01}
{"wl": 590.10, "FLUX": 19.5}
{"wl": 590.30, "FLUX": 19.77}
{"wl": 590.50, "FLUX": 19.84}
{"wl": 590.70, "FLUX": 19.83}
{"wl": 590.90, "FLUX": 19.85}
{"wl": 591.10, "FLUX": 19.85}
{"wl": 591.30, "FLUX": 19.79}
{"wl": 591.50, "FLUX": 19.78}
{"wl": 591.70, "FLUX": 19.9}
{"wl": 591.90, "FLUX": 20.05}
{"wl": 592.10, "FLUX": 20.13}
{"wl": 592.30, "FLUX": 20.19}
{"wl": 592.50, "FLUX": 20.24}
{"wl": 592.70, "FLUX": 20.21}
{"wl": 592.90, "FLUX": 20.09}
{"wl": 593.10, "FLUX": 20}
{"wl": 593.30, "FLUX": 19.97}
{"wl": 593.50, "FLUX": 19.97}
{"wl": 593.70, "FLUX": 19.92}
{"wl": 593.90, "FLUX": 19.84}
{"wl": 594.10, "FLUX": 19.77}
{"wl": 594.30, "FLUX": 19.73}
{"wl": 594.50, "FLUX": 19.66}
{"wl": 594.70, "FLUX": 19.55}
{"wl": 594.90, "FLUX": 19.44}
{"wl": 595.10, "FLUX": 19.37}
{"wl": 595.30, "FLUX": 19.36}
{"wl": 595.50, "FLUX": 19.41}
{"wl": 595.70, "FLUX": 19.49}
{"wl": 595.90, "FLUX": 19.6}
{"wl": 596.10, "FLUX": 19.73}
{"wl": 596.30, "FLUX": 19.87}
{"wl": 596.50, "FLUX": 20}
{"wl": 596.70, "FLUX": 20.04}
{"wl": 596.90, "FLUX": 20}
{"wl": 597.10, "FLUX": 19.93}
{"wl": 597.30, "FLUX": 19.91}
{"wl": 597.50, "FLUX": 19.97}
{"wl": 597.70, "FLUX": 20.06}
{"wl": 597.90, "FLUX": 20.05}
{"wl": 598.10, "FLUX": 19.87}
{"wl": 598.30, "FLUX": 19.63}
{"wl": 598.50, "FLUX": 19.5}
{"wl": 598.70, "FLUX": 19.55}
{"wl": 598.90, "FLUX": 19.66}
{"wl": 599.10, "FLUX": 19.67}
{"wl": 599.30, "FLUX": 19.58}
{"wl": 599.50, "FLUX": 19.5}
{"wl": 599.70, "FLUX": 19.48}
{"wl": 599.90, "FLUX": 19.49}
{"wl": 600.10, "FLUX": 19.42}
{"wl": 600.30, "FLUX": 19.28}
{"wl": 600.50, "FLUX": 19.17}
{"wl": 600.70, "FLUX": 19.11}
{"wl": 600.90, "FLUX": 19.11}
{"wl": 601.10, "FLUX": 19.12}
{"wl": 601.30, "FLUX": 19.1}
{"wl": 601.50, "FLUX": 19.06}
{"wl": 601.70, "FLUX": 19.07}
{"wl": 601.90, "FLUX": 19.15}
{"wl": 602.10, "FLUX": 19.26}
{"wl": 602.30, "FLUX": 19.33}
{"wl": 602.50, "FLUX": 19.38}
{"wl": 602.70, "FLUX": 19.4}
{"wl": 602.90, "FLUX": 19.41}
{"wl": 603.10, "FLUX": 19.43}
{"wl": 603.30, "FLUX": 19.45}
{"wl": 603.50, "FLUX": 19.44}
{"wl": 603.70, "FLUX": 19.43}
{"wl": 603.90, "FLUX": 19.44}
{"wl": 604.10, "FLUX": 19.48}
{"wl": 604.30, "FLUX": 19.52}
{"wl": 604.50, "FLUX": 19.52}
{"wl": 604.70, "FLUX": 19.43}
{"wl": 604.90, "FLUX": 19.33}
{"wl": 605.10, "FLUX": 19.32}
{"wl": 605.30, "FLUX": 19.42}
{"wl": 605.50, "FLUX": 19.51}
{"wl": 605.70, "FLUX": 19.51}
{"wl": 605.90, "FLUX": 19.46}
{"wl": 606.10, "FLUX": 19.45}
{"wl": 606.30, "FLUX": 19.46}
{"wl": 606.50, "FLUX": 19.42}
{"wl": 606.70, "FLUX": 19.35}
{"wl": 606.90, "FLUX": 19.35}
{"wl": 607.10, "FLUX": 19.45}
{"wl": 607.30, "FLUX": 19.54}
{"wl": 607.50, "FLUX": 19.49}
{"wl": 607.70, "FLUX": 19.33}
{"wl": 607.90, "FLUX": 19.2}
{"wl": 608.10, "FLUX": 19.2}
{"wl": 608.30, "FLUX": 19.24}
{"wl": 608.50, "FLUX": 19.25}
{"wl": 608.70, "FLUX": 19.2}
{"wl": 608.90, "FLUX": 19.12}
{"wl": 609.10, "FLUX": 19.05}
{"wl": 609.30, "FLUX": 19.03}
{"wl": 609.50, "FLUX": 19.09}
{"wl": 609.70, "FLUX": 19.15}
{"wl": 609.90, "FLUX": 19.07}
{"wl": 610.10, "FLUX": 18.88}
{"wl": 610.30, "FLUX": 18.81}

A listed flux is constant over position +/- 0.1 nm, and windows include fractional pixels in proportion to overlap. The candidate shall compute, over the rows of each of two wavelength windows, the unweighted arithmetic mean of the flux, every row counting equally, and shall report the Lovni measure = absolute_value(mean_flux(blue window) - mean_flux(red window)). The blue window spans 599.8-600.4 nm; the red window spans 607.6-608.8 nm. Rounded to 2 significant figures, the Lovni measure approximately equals 0.16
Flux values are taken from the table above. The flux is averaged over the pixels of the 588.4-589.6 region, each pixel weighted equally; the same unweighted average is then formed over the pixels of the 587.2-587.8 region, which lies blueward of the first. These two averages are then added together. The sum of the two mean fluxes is 38.1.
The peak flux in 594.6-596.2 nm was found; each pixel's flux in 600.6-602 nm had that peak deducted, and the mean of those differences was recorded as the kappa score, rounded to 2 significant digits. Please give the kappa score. -0.63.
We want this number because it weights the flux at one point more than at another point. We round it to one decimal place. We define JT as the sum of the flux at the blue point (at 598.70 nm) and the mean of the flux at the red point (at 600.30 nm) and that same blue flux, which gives 39.0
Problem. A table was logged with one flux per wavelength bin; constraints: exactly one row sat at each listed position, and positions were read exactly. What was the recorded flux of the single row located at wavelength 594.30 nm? 19.73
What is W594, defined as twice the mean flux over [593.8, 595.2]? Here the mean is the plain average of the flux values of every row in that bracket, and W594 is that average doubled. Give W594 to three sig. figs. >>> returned 39.2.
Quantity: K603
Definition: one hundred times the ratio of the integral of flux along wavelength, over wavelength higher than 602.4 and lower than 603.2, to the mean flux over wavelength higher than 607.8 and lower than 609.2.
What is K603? 81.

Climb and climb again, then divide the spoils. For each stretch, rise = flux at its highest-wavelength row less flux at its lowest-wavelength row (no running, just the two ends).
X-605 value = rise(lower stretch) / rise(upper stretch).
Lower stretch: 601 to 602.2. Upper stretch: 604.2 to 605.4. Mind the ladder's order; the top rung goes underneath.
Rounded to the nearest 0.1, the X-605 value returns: -1.4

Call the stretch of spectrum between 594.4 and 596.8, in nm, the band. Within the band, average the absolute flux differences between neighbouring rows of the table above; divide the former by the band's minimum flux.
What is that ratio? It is 0.0046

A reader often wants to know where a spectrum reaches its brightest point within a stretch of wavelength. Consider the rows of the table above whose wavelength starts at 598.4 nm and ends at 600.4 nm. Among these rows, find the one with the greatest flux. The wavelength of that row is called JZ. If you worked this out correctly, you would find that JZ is 599.10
